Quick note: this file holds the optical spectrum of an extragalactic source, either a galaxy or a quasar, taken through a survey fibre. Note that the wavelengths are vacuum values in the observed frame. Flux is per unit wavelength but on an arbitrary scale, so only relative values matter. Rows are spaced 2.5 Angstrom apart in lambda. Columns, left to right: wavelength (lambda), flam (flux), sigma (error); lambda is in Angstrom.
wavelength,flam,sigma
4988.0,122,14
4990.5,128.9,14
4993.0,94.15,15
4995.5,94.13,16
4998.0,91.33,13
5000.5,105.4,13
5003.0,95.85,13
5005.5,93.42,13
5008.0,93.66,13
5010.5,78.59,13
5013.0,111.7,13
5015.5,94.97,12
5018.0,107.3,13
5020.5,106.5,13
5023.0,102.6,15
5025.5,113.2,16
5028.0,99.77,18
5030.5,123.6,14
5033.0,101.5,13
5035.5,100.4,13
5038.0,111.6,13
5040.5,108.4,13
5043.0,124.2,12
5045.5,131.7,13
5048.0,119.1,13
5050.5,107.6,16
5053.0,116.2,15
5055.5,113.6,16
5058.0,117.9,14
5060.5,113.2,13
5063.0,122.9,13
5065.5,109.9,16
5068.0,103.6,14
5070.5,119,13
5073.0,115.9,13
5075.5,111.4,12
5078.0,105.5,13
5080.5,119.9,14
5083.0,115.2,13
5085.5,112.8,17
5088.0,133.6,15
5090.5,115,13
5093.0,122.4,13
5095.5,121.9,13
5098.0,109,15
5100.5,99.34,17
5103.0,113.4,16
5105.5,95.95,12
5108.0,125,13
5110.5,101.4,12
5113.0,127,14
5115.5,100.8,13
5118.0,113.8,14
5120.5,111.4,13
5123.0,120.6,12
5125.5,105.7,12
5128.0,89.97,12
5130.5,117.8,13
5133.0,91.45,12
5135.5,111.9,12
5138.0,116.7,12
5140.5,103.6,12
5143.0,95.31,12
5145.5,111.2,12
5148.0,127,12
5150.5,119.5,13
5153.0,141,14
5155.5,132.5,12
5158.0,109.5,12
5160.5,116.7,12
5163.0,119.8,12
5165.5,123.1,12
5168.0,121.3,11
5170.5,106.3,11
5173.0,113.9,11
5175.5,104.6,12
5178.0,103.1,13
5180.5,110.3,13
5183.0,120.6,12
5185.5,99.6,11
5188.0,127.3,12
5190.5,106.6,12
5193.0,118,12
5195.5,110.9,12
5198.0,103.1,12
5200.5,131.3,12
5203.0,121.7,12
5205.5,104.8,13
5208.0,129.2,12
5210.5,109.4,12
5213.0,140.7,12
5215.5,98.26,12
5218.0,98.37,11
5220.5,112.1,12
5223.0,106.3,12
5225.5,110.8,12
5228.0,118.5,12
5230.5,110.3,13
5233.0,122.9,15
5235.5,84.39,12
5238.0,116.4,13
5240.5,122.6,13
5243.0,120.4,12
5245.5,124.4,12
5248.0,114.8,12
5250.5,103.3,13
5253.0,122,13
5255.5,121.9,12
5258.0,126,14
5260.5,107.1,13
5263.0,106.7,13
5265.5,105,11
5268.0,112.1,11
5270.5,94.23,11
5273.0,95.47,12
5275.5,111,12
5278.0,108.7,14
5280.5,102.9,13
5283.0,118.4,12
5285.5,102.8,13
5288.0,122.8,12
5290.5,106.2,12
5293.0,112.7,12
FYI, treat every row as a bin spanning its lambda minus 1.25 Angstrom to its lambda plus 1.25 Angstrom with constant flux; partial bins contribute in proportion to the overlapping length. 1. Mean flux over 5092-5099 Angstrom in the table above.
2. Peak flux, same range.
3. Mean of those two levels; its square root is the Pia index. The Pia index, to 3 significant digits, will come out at 11.0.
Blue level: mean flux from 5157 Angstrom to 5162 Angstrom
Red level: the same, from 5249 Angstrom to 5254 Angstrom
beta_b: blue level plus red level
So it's 226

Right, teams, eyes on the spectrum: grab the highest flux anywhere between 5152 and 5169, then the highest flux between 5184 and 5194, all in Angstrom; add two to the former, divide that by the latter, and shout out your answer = 1.1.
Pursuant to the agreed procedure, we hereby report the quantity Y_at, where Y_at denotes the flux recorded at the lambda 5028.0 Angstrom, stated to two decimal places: 99.77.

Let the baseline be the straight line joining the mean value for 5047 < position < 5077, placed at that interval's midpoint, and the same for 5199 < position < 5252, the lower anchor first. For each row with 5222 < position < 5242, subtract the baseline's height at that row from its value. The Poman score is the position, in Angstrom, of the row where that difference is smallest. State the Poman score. 5235.5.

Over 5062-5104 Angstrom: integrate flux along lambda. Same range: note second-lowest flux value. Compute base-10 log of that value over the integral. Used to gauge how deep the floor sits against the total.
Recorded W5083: -1.67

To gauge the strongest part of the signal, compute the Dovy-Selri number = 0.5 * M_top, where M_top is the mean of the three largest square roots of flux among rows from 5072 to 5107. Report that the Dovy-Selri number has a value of 5.61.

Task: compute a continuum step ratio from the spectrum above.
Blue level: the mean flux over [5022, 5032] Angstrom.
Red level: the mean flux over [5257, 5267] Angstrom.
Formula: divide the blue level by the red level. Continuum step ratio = 0.99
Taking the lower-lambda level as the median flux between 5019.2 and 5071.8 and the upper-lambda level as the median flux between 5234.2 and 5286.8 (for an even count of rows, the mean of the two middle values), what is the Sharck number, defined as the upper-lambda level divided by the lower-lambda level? 0.98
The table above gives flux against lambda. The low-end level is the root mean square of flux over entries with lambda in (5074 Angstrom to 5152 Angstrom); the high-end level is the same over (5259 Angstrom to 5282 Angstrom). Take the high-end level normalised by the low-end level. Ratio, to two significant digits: 0.93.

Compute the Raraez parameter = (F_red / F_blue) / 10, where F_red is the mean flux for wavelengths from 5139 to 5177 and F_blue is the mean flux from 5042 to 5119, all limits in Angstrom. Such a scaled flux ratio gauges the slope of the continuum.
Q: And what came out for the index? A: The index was 0.101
